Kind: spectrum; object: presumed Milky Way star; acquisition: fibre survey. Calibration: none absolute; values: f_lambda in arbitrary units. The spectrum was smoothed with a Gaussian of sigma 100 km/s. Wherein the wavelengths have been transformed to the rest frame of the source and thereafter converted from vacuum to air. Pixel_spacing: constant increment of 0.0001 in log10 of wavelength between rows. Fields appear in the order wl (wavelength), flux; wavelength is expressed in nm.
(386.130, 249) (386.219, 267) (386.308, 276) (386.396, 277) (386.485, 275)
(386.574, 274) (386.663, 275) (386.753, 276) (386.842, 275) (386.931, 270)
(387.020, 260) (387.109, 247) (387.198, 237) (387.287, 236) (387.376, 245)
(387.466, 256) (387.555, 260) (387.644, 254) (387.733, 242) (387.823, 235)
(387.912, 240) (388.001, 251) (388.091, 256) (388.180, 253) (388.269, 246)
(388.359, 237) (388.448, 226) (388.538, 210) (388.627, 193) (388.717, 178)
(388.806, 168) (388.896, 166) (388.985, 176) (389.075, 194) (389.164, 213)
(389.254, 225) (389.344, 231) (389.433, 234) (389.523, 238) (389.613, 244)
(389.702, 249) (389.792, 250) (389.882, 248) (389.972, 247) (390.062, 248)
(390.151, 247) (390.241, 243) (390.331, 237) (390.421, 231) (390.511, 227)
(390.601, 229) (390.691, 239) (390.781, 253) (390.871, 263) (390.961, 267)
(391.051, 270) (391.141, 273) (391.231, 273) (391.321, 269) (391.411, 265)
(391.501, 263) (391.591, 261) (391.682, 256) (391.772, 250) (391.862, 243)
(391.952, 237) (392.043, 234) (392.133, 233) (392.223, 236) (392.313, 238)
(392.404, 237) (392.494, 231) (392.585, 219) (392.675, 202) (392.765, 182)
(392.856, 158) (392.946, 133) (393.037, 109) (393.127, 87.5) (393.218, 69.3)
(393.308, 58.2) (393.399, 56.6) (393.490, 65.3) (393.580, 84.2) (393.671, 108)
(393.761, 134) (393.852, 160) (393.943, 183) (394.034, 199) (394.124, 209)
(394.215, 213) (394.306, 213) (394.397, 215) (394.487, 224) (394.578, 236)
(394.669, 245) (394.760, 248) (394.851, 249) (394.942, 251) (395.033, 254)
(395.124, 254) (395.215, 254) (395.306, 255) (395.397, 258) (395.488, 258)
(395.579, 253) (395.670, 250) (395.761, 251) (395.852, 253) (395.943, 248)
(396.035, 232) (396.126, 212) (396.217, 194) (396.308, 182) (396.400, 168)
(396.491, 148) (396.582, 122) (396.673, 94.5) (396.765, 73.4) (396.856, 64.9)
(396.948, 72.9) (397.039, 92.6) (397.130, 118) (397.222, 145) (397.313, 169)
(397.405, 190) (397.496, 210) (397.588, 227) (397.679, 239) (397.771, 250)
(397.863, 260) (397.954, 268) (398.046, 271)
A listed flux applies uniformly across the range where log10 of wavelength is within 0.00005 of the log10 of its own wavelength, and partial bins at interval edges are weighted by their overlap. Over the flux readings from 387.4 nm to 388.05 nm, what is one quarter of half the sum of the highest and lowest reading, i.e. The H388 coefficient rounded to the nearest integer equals 62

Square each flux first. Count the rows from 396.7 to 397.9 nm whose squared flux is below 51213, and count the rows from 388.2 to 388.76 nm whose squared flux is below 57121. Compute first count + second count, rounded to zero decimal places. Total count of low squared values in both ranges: 14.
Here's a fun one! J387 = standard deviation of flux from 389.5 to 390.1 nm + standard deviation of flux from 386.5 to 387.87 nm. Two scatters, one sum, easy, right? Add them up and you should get 19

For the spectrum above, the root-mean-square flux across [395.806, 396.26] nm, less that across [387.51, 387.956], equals -18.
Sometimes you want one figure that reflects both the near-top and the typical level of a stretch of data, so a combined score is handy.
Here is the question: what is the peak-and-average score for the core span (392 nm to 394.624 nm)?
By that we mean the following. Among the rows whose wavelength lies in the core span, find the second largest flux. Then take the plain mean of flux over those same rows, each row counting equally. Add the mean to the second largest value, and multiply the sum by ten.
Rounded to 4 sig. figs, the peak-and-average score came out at 4069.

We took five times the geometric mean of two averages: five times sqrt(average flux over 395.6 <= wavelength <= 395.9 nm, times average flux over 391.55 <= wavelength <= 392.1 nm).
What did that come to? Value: 1245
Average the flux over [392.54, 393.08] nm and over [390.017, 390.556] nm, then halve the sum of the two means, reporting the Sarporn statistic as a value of 203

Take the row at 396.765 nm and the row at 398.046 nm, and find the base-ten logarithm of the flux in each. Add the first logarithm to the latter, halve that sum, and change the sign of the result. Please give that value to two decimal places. -2.15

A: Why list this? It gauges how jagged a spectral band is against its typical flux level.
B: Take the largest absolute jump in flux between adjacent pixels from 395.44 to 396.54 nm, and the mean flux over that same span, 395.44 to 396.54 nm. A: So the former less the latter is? -201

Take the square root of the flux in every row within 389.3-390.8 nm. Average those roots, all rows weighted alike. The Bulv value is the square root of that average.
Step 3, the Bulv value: 3.94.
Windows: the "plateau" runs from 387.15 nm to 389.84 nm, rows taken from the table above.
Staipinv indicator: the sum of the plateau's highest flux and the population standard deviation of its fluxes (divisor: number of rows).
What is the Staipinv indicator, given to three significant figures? 287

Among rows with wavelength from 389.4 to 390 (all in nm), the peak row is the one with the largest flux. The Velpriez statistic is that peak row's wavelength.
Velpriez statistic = 389.792 nm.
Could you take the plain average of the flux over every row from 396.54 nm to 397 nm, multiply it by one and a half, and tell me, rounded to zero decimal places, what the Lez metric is 128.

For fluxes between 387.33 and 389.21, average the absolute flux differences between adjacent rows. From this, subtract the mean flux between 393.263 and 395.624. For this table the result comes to -188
